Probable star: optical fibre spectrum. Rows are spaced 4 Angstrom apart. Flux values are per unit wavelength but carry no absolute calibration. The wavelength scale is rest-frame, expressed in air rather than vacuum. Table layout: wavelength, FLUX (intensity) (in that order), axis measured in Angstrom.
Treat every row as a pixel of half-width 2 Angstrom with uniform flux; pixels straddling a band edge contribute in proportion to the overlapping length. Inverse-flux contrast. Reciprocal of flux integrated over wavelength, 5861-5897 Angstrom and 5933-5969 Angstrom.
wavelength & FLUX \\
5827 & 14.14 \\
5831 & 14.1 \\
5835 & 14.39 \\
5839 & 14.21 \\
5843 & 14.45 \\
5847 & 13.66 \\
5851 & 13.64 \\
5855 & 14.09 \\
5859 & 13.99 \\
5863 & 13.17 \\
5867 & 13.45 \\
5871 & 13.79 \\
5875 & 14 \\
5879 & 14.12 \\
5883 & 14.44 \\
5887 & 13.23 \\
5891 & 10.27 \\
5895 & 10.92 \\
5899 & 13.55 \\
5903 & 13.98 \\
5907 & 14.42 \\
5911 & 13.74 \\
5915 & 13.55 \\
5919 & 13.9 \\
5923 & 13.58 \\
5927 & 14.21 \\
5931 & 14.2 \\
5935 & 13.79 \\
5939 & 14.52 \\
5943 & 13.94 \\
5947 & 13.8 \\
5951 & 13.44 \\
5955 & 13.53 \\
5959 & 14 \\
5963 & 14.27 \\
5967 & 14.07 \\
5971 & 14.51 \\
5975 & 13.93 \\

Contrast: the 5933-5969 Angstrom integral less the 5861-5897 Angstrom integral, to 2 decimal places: -0.21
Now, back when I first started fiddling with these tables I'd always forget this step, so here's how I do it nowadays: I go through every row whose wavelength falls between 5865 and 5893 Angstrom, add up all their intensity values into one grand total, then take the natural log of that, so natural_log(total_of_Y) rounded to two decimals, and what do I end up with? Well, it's 4.54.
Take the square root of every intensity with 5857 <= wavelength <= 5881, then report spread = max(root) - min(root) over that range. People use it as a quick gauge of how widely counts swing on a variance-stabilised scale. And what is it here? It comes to 0.129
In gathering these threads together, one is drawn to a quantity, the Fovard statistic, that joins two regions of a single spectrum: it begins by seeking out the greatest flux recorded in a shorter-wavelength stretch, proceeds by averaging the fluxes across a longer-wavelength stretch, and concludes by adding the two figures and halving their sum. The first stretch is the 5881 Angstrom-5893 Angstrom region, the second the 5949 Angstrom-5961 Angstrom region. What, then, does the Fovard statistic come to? 14.0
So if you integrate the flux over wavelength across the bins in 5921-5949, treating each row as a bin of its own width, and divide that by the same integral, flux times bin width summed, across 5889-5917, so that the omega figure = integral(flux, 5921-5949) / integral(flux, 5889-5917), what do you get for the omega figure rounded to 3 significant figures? 1.08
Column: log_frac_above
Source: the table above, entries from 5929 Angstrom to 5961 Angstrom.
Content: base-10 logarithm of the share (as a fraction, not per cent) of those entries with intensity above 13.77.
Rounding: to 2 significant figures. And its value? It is -0.12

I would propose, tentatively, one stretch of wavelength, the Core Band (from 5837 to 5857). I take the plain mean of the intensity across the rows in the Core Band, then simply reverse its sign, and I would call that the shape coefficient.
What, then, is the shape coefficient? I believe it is -14.0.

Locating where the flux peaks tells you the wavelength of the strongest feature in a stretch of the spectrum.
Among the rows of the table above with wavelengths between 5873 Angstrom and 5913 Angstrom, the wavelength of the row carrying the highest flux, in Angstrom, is 5883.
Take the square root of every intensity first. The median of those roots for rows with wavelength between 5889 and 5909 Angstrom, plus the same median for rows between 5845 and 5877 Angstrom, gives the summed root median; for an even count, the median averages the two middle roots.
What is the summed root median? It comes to 7.39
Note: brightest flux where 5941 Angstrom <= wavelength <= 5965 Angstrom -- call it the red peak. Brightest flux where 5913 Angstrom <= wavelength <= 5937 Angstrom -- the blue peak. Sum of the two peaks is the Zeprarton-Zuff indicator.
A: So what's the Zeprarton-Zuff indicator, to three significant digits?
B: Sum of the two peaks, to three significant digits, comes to 28.5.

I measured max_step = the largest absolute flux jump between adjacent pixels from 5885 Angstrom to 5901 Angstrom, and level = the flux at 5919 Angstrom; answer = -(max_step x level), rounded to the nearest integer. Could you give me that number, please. -41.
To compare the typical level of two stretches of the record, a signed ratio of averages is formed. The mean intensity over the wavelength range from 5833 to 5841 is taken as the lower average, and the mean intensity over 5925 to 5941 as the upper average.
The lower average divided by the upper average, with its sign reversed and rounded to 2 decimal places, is -1.01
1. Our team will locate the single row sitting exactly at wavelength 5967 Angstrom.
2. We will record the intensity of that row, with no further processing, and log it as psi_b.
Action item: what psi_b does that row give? 14.07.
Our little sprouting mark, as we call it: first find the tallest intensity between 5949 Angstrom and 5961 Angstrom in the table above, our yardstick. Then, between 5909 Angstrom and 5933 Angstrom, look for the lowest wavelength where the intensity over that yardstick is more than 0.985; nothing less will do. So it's 5919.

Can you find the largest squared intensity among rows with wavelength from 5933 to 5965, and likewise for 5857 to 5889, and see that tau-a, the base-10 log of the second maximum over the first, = -0.0048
